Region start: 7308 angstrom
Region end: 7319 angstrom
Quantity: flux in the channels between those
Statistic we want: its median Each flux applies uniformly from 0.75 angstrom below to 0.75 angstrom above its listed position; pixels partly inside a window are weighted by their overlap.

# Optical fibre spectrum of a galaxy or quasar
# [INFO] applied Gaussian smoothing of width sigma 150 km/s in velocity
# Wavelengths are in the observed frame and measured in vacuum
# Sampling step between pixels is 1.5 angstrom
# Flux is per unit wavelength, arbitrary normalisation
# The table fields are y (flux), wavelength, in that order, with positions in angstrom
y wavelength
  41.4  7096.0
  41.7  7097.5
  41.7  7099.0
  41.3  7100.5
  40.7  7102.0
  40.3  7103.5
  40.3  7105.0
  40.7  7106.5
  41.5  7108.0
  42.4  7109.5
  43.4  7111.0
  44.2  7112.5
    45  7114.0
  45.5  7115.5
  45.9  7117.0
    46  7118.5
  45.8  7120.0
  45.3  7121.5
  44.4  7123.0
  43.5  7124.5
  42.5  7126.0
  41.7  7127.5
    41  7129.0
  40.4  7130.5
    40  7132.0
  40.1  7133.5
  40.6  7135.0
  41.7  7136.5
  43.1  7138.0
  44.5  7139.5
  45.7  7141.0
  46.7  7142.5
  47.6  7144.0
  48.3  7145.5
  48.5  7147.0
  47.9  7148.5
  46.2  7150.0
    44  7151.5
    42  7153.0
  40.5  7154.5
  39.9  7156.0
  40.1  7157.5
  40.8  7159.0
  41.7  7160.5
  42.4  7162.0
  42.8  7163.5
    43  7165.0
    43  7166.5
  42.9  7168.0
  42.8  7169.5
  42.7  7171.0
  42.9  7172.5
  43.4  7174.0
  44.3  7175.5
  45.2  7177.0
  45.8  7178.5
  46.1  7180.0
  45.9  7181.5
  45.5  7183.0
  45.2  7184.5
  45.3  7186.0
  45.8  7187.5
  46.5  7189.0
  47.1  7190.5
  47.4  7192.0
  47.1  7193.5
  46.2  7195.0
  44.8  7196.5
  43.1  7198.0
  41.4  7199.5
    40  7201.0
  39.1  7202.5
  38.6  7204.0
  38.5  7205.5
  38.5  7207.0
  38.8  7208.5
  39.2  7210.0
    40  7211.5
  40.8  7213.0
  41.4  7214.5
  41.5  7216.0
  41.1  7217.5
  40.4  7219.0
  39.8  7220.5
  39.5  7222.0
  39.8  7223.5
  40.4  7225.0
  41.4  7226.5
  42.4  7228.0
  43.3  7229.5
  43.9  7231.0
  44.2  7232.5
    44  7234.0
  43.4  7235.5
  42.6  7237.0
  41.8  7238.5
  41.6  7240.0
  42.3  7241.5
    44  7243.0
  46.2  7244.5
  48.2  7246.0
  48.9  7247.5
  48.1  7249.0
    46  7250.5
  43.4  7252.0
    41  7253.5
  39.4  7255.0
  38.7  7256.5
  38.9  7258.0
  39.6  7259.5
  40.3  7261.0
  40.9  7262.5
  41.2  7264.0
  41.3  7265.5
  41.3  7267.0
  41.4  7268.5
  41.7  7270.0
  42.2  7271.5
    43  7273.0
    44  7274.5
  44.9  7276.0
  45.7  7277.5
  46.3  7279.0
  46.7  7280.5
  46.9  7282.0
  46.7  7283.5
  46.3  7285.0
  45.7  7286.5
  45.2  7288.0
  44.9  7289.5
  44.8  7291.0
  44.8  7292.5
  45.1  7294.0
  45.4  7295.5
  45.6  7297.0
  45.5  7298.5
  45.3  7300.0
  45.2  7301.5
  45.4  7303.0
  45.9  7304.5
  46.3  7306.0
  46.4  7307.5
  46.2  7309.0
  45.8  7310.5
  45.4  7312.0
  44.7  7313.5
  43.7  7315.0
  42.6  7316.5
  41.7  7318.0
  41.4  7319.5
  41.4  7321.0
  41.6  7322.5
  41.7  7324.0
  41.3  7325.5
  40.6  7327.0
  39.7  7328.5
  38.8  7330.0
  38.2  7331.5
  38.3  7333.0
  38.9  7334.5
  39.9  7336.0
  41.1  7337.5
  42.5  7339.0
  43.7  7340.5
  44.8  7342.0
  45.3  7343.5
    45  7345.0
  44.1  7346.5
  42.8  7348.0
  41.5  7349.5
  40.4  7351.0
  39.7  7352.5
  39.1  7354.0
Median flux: 44.7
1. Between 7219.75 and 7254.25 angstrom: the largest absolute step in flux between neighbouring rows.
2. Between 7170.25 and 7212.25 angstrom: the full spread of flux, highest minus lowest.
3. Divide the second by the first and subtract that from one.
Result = -2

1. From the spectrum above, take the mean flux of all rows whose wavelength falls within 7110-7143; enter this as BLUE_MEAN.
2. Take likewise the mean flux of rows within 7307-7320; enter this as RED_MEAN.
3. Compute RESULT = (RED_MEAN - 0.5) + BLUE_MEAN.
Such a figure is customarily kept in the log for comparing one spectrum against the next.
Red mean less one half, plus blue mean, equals 87.2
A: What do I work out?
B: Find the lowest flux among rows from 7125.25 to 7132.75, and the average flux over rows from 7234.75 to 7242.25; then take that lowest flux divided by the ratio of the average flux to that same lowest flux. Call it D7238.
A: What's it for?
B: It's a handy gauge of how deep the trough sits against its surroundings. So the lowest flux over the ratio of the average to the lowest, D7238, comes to 38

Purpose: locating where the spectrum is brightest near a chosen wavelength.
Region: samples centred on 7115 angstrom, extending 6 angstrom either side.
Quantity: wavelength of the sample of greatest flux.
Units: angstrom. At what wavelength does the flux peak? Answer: 7118.5 angstrom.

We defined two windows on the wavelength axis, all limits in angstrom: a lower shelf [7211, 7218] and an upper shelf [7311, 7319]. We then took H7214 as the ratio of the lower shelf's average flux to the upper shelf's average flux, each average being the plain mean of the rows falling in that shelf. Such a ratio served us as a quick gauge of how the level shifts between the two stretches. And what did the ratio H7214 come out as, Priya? 0.94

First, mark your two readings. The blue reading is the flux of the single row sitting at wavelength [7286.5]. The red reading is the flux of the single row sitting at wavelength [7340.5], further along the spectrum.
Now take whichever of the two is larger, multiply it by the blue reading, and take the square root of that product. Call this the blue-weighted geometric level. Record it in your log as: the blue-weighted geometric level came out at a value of 46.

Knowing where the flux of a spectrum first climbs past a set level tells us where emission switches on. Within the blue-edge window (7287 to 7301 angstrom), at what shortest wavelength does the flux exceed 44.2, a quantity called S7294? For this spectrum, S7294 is 7288.0 angstrom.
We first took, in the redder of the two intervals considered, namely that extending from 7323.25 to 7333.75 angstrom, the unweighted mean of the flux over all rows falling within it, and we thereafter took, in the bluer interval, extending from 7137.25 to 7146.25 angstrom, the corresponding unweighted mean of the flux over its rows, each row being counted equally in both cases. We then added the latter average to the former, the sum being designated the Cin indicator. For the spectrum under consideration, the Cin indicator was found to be 85.8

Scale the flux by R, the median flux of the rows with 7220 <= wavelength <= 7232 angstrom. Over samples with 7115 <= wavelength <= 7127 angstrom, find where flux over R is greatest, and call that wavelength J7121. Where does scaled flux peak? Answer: 7118.5 angstrom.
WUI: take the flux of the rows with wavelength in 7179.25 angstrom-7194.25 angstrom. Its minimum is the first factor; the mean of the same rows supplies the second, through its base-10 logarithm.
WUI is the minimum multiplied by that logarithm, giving 75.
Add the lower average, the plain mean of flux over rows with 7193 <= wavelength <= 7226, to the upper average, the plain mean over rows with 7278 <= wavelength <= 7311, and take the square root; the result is 9.31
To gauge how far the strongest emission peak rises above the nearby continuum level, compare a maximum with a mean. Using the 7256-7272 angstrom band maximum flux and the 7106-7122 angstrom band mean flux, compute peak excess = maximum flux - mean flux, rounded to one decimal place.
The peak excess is -2.0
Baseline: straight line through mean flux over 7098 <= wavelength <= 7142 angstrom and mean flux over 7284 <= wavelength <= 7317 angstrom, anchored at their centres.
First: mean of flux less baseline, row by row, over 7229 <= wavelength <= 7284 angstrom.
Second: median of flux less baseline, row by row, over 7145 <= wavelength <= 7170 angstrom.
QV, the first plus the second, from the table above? -1.9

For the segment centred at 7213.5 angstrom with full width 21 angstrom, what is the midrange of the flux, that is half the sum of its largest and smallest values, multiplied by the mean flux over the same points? 1594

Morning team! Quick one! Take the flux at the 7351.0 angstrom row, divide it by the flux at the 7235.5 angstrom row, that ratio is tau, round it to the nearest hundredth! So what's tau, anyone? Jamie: 0.93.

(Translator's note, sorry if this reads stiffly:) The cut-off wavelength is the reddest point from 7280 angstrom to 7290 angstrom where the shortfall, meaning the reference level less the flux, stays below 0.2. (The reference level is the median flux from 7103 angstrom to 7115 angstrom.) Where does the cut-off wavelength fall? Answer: 7289.5 angstrom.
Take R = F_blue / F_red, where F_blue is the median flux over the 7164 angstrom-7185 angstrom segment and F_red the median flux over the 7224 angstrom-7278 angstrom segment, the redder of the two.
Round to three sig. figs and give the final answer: 1.04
